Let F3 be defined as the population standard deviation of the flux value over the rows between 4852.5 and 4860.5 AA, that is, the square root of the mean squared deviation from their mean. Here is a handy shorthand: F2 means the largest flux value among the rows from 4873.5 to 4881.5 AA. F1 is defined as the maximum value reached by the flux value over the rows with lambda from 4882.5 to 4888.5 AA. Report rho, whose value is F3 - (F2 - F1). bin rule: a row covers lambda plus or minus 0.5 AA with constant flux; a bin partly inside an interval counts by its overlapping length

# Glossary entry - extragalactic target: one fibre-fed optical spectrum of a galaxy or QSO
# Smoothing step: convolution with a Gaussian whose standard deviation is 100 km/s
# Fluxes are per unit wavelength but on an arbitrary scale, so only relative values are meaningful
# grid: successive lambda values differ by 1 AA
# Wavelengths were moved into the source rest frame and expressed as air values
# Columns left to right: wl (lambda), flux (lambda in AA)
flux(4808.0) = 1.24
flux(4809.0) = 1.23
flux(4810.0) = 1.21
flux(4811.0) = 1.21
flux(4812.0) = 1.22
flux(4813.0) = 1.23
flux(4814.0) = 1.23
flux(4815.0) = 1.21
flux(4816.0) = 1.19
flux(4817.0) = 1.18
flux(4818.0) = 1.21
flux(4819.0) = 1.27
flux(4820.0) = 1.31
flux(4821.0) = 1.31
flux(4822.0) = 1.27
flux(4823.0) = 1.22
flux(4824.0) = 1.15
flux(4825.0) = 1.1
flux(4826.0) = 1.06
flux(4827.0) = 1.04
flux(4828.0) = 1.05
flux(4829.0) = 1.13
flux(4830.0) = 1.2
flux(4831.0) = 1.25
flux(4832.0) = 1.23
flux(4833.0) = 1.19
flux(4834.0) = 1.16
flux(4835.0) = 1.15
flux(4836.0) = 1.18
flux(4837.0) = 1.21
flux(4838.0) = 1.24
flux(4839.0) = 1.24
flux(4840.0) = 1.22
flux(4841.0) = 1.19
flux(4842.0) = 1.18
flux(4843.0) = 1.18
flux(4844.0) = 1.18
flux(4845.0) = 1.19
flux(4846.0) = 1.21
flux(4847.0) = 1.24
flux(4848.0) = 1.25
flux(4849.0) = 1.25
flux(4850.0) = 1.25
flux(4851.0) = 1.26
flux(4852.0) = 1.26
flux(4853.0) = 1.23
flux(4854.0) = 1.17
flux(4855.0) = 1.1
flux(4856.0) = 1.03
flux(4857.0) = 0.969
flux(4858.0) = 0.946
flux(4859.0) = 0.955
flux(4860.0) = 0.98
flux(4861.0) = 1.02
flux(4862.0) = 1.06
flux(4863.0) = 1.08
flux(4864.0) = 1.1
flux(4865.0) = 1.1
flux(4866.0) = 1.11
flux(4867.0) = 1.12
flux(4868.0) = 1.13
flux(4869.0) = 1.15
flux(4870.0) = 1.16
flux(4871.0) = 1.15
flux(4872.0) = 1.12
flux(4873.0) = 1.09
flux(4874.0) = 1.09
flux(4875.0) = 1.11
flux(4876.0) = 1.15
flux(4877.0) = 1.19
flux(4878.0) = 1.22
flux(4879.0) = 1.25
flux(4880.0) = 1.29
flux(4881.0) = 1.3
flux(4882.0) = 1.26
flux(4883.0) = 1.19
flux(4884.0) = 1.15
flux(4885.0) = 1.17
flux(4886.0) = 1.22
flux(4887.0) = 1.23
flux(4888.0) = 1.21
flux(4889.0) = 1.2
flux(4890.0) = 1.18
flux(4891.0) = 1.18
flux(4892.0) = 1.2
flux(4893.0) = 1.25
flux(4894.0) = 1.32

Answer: 0.03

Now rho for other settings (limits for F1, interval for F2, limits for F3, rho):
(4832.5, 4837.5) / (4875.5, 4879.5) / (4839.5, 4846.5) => -0.03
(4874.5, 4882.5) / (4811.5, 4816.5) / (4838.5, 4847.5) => 0.09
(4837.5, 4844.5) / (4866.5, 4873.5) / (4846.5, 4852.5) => 0.09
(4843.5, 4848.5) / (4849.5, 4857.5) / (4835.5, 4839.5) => 0.01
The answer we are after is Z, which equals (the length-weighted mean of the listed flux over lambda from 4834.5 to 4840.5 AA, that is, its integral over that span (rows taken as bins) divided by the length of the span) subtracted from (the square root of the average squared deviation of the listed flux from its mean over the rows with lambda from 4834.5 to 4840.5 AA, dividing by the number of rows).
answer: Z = -1.17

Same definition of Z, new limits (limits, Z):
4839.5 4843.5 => -1.18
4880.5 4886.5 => -1.16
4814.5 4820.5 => -1.18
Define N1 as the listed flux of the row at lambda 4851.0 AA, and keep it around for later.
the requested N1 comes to 1.26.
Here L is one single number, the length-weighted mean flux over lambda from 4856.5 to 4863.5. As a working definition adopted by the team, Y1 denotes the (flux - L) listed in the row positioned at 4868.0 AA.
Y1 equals 0.129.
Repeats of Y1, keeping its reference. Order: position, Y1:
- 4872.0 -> 0.119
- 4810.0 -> 0.209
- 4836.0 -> 0.179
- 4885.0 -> 0.169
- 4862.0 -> 0.059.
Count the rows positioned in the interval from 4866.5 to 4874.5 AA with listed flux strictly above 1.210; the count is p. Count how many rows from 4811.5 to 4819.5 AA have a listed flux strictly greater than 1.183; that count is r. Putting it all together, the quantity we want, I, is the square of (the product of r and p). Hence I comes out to 0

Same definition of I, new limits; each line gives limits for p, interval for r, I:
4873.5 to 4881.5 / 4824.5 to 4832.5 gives 144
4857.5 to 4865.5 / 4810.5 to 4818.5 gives 0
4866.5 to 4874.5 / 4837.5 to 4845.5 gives 0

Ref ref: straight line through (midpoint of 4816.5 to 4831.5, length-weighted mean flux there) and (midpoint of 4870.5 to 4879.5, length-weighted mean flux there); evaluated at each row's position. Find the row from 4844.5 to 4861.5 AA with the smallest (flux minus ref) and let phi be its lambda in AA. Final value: 4858.0 AA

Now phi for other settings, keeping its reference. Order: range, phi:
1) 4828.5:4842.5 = 4829.0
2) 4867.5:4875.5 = 4873.0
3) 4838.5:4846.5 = 4842.0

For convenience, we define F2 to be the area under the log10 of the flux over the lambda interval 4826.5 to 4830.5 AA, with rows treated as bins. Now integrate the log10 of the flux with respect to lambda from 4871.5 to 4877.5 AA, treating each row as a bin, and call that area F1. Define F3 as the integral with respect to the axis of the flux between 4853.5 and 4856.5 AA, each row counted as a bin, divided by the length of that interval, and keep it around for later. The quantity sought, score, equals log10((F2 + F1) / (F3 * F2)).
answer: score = 0.40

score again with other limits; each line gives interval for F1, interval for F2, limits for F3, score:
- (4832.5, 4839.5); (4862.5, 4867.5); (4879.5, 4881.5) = 0.44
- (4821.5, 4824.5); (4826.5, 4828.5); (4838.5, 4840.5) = 0.79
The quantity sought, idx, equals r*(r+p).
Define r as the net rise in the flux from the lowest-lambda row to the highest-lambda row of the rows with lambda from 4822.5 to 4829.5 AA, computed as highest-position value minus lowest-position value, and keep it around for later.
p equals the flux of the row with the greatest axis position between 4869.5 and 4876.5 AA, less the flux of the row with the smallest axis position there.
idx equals 0.009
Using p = -0.01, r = -0.09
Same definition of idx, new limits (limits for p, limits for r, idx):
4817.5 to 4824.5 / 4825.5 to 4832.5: 0.019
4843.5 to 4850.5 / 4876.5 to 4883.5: 0.000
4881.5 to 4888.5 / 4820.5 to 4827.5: 0.086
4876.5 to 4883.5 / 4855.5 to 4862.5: 0.001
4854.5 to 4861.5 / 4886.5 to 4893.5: -0.001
